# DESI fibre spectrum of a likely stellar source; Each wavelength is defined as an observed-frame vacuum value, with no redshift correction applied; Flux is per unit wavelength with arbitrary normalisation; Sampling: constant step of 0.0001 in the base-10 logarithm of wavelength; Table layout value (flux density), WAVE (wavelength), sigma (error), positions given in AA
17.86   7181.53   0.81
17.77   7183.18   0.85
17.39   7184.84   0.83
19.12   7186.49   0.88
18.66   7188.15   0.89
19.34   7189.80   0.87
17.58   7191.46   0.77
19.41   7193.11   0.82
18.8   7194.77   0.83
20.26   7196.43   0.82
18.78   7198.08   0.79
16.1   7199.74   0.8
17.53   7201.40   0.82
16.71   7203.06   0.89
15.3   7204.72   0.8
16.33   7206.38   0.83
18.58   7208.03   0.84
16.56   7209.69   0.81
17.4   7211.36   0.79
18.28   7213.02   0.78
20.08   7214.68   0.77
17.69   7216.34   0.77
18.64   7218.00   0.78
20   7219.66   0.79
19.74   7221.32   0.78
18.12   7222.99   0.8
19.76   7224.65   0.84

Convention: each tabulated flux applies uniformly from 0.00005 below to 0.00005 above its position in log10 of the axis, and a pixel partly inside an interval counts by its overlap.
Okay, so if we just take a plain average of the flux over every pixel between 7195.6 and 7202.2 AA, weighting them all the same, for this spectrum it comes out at 18.2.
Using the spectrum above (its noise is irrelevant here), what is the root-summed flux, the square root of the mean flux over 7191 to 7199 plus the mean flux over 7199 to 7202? 5.98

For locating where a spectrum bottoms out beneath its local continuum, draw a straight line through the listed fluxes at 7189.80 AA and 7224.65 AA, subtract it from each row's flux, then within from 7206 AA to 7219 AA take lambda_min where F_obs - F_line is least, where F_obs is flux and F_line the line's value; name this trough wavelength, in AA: 7206.38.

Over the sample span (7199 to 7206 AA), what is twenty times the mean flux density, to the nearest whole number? 328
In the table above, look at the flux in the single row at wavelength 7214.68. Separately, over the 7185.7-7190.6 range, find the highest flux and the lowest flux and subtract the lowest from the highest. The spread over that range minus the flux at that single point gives -19.4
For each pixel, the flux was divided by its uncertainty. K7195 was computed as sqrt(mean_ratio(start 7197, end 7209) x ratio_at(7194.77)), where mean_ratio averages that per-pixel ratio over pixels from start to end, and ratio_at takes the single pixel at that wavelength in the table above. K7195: 21.7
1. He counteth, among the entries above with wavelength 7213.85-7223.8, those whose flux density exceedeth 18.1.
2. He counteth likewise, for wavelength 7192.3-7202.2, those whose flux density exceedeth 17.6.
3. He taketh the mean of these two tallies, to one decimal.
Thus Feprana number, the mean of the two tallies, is 4.5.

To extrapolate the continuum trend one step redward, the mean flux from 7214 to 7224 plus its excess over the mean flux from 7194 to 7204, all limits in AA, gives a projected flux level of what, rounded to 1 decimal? 20.1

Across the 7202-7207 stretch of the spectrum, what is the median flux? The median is 16.3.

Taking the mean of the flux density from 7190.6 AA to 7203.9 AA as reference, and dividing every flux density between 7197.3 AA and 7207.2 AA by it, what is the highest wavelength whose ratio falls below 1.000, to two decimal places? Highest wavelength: 7206.38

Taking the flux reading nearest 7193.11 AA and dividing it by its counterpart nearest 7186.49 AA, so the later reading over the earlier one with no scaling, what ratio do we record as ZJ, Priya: 1.02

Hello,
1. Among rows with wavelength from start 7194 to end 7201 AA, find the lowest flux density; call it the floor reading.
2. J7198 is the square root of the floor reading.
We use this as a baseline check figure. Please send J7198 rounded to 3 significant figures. 4.01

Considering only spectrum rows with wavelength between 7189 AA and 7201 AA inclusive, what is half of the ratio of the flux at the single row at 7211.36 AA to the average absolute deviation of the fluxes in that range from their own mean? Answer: 9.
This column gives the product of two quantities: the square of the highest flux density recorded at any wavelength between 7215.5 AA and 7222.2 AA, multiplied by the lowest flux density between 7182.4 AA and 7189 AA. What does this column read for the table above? 6956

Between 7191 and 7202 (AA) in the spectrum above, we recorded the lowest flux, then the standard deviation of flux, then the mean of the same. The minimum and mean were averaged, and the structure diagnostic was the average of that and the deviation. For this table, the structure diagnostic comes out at 9.3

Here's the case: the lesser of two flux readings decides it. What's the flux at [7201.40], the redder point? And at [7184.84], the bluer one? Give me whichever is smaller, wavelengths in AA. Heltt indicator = 17.4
